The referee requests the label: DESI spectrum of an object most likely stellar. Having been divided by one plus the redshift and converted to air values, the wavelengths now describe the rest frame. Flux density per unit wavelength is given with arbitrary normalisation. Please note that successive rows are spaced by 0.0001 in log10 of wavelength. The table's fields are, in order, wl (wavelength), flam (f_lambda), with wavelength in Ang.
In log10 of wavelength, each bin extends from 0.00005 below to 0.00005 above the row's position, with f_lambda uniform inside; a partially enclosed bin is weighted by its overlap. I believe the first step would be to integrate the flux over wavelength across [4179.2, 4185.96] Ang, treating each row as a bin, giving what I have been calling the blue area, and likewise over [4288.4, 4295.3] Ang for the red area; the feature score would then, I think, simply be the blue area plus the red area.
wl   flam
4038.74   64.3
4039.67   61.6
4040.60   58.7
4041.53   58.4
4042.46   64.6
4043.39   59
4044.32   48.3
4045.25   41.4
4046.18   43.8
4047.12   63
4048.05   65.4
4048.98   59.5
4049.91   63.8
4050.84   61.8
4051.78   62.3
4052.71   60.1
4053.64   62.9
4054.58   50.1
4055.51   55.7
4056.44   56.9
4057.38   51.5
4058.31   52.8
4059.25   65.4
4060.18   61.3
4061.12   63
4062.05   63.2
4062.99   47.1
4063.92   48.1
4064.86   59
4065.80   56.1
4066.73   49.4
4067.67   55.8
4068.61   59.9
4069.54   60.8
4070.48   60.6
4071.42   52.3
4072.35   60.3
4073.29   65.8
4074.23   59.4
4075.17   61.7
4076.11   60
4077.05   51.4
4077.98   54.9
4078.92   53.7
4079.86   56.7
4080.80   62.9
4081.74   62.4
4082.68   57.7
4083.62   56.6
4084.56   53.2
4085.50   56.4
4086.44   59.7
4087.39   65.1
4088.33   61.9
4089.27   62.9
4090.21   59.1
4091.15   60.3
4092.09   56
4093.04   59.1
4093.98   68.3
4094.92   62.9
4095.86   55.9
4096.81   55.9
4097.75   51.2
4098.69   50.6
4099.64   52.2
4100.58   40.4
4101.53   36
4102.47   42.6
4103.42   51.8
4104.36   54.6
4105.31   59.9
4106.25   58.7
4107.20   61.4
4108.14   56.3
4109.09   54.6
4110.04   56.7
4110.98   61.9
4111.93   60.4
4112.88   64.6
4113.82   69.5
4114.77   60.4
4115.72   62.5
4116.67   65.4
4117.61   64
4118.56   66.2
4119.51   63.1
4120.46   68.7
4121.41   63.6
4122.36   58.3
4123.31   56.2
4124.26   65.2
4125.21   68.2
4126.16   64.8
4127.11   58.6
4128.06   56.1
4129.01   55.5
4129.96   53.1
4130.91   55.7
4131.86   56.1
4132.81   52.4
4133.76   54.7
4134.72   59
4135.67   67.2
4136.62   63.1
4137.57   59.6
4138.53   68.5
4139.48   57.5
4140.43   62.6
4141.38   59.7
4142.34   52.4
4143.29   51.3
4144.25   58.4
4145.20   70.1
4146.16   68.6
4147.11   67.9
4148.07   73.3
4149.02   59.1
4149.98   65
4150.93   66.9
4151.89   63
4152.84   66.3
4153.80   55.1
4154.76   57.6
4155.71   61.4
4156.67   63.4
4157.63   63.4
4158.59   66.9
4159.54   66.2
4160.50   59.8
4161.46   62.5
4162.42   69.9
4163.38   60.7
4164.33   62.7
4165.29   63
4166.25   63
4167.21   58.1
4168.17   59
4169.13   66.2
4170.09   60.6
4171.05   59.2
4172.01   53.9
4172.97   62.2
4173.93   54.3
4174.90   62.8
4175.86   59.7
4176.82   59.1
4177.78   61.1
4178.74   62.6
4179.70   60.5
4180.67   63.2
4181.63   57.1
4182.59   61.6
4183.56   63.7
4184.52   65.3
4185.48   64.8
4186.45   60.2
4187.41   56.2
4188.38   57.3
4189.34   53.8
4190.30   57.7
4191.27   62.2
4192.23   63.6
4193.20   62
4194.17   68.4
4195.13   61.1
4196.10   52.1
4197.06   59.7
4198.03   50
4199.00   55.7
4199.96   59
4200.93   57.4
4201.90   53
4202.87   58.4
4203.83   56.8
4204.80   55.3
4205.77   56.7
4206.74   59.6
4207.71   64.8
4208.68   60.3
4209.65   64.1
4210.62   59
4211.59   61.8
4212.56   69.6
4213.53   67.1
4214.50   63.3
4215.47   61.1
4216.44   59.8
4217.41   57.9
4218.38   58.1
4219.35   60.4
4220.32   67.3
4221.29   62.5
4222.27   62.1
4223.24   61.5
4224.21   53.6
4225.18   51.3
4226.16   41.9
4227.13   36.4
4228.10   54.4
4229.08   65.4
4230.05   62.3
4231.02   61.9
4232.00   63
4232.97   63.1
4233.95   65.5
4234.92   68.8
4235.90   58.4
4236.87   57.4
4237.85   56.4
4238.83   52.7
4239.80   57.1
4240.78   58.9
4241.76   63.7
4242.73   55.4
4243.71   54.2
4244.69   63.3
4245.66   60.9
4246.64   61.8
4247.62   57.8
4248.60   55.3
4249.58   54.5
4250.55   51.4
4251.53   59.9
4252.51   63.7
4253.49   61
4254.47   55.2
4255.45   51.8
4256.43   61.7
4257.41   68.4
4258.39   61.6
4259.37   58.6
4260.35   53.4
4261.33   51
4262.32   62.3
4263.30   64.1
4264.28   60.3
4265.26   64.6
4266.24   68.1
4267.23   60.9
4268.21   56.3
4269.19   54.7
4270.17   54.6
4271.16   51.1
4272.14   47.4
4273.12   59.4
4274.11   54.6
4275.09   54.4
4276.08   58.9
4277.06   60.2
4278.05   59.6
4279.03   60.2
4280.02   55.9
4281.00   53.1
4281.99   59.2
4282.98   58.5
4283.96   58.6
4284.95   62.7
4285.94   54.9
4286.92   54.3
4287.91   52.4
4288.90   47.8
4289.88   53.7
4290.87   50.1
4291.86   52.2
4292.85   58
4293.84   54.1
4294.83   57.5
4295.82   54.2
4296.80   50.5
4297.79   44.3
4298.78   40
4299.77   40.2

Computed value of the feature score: 789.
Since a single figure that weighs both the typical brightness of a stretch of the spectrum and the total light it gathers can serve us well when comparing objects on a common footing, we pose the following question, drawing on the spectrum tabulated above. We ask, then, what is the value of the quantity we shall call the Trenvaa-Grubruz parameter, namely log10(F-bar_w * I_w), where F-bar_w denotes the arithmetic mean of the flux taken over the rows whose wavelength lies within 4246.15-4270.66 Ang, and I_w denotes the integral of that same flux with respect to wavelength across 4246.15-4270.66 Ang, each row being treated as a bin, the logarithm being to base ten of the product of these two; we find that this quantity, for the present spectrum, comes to 4.93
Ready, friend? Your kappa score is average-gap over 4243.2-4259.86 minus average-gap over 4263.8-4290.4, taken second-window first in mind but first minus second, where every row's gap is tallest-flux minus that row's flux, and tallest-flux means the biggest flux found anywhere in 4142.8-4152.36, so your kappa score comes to -2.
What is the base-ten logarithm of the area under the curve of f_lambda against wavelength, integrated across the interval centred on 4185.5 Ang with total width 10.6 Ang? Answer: 2.80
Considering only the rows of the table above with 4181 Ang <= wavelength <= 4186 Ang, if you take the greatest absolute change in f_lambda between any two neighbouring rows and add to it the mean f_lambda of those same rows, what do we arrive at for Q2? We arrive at 67.0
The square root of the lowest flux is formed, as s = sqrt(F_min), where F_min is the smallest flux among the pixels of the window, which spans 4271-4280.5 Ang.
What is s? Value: 6.88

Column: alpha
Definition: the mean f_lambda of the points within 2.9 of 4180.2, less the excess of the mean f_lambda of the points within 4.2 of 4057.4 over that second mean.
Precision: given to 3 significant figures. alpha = 64.3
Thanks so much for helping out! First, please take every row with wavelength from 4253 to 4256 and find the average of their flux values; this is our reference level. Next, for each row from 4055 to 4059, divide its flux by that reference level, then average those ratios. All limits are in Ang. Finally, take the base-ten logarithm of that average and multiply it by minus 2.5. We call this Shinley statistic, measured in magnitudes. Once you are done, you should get 0.03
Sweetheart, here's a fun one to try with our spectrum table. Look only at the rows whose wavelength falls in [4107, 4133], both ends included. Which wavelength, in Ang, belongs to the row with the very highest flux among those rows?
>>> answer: 4113.82 Ang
